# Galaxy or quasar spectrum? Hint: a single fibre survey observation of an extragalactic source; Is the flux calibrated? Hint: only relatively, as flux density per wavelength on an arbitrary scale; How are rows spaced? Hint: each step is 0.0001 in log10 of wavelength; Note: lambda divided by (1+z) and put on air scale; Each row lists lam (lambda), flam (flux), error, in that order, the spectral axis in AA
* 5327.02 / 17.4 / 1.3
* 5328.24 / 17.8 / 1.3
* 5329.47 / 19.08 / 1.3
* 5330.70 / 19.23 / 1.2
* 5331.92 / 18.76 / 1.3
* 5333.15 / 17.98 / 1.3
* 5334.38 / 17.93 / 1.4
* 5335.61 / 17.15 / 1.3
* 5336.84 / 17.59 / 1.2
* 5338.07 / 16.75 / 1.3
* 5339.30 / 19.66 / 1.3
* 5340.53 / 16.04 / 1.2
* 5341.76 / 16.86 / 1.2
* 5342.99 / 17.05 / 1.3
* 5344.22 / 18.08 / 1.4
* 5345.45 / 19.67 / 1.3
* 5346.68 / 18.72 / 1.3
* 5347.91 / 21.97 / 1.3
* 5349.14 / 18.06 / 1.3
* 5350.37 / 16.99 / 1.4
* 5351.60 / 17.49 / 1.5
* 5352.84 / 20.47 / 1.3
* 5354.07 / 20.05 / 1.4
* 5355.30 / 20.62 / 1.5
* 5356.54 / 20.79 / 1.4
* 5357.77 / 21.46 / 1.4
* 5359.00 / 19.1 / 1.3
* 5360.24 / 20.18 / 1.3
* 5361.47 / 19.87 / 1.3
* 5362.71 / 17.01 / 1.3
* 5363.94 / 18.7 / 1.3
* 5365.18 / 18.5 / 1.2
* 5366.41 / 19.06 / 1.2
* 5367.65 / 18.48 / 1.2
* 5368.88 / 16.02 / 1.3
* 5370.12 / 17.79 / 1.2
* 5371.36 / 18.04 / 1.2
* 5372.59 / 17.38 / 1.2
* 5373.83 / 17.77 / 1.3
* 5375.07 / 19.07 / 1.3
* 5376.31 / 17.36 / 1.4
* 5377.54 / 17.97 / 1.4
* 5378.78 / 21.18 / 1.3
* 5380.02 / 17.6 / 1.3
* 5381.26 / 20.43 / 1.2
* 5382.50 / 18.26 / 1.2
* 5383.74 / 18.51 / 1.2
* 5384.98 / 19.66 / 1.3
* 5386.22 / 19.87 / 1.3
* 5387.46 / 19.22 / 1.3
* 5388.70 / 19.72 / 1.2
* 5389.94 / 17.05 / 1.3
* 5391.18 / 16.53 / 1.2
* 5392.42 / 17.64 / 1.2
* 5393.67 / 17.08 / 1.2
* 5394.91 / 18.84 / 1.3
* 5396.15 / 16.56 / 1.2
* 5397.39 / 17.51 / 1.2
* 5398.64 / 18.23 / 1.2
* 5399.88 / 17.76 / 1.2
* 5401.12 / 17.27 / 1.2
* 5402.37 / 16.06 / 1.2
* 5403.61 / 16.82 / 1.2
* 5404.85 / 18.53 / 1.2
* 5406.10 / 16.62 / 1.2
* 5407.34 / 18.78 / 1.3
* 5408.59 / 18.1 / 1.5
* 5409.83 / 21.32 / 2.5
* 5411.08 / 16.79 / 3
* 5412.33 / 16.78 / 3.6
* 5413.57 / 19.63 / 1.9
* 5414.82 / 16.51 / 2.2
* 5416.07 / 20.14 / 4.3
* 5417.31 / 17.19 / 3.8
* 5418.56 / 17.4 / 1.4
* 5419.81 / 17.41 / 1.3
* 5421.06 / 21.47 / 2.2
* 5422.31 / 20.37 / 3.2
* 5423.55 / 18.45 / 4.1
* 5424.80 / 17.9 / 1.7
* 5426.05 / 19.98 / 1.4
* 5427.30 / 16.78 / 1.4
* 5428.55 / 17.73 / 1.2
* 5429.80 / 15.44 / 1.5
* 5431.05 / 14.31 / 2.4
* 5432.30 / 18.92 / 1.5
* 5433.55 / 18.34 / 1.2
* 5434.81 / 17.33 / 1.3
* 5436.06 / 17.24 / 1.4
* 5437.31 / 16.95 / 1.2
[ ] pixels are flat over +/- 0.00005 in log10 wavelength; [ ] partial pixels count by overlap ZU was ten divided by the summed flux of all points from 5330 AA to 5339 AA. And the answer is 0.0798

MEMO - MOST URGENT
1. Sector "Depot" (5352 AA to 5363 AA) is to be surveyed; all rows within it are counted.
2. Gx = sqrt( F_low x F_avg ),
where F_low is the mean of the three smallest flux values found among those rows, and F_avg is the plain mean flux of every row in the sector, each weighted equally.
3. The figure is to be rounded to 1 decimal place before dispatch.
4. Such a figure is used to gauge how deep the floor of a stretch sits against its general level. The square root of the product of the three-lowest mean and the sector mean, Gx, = 19.3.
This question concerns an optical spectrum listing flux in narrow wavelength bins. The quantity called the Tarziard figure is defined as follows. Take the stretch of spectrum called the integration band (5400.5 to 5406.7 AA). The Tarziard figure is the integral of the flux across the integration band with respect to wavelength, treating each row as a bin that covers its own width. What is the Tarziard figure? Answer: 106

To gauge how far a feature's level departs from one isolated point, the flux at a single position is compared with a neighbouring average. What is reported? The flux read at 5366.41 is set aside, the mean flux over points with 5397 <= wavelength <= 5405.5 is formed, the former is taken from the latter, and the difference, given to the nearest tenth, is -1.6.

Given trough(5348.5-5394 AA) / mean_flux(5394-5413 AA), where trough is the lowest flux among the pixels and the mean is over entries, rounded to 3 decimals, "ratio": 0.903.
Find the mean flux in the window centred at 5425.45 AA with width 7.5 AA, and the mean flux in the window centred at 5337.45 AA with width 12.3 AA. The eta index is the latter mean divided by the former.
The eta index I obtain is 0.95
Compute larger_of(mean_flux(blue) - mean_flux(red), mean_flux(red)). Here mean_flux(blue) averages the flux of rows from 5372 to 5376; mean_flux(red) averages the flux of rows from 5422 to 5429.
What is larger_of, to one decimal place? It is 18.5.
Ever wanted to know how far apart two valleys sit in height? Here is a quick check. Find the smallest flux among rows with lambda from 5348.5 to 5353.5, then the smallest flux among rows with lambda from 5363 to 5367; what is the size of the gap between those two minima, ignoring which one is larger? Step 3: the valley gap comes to 1.5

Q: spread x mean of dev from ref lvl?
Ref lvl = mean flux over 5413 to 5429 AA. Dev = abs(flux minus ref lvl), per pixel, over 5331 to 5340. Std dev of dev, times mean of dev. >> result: 0.5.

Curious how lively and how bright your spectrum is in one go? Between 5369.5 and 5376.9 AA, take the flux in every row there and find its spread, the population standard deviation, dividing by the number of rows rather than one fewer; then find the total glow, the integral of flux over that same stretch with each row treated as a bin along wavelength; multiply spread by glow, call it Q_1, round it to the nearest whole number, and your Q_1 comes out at 76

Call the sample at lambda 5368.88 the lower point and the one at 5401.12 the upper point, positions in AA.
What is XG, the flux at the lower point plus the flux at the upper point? 33.3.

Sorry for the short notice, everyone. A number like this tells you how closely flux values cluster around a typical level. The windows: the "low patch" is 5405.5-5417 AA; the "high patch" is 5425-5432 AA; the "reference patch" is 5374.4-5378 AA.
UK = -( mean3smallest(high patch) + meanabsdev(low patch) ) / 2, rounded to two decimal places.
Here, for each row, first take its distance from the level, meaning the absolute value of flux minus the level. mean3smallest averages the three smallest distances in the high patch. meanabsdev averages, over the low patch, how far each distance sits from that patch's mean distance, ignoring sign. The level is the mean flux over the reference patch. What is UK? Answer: -0.88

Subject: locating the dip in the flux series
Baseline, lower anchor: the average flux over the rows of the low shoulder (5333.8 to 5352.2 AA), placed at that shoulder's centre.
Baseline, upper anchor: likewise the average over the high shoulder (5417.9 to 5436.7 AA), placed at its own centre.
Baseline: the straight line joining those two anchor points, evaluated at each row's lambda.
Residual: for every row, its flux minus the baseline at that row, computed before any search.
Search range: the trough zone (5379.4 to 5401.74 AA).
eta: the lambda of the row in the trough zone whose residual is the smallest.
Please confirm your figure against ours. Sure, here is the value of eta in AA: 5391.18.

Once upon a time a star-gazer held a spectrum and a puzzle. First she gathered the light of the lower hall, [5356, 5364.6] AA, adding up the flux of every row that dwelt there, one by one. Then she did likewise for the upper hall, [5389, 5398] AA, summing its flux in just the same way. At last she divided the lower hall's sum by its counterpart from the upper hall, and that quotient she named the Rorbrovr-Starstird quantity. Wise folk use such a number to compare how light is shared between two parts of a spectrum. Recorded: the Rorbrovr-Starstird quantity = 1.13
